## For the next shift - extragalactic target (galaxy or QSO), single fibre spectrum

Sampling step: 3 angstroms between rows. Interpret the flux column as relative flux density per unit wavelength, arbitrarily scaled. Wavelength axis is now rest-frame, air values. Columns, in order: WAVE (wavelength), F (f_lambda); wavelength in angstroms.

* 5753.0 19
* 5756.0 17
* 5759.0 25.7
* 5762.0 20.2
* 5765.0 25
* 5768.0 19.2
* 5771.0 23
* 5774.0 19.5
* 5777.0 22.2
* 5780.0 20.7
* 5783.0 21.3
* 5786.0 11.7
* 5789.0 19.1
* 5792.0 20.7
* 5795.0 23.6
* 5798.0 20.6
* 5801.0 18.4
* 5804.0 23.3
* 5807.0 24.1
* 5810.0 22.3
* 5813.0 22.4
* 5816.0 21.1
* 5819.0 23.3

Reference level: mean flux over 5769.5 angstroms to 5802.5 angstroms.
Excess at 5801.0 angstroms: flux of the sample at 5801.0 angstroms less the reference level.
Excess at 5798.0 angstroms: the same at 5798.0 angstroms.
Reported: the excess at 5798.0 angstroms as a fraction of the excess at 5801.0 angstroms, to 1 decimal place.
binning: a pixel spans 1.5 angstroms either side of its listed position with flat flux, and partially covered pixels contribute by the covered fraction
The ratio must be -0.3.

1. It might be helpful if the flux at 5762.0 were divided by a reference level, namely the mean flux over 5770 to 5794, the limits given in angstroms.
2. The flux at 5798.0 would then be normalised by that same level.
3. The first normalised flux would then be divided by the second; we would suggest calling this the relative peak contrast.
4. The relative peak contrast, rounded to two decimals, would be 0.98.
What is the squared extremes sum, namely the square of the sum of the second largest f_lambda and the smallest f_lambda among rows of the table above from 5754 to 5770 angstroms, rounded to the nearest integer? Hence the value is 1764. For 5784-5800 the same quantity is 1050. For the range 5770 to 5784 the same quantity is 1739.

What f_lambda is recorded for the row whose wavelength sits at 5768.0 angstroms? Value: 19.2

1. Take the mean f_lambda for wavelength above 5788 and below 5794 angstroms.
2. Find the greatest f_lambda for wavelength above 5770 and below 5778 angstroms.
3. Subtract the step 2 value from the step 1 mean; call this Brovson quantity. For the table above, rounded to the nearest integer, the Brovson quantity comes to -3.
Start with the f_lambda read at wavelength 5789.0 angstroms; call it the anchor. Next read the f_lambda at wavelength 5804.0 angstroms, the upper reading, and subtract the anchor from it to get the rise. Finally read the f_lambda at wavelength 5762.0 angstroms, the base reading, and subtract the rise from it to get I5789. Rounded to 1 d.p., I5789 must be 16.0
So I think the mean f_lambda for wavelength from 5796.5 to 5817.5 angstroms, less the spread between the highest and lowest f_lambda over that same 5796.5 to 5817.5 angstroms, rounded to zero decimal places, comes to 16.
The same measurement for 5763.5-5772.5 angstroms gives 17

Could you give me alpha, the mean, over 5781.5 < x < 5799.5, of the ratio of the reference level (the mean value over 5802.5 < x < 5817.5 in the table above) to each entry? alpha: 1.22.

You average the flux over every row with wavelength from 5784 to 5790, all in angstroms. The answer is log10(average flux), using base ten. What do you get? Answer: 1.19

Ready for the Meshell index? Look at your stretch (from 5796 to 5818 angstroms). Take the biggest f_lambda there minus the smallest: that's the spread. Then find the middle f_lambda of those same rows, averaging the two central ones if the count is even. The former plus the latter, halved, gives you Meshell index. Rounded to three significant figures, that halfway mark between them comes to 14.0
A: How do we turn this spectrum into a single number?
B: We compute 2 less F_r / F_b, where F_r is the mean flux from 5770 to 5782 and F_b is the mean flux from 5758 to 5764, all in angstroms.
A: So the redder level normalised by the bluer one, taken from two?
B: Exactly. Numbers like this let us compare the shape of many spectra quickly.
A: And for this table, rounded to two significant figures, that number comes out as 1.1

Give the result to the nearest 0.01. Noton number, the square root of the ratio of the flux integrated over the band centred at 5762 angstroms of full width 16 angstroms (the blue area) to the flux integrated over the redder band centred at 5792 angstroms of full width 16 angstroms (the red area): 1.06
